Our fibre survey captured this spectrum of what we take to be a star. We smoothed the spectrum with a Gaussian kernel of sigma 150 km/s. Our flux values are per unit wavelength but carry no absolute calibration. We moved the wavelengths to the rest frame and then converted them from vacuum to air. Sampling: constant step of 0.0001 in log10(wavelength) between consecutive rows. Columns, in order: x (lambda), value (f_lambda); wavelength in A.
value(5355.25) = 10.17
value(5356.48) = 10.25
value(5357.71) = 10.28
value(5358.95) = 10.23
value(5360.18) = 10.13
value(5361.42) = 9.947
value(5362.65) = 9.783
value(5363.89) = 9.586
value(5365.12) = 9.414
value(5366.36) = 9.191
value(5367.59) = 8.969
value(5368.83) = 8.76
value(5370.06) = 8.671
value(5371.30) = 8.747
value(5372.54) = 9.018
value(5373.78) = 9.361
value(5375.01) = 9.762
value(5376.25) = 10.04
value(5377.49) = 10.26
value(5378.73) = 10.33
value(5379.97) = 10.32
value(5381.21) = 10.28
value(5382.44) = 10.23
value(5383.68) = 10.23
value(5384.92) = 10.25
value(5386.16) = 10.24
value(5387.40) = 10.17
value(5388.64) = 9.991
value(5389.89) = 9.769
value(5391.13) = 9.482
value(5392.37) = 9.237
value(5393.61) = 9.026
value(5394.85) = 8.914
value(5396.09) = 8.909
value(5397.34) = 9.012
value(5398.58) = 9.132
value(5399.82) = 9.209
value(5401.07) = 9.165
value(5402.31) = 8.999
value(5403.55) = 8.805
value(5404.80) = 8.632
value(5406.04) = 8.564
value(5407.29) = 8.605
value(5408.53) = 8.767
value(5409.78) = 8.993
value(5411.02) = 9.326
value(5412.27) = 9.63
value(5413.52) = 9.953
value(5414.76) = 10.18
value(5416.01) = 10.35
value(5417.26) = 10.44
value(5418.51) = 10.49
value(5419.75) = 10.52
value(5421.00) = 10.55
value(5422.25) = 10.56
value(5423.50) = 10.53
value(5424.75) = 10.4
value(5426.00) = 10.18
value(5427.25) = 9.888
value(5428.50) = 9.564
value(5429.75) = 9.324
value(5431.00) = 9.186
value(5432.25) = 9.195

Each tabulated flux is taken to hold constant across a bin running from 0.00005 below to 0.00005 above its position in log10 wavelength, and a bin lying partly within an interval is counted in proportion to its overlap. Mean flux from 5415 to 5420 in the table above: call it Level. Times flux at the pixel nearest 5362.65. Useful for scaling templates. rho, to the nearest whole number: 102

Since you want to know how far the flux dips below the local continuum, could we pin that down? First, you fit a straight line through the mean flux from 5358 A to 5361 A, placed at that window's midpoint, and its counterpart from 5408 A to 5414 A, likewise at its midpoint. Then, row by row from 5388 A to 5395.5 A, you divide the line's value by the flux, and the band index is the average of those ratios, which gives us 1.03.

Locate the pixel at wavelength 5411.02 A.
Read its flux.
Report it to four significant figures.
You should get 9.326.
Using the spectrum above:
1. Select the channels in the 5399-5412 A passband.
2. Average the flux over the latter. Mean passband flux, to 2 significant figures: 8.9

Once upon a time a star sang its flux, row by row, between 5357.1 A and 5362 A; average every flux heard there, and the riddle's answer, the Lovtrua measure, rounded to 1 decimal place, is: 10.1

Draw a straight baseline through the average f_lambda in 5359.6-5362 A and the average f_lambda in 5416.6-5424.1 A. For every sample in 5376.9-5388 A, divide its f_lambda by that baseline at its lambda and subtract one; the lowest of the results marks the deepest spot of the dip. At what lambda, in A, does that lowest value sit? 5387.40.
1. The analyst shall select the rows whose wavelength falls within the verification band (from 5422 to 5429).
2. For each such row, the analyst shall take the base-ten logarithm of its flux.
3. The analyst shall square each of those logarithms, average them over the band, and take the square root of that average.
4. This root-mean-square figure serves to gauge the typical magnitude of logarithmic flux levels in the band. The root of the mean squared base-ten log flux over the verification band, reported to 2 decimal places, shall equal 1.01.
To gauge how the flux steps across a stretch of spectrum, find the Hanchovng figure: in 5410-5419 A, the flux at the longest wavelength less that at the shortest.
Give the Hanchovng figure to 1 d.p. 1.2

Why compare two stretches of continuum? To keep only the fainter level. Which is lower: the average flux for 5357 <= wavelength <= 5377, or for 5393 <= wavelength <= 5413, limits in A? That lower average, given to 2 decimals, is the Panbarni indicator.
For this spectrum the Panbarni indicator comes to 8.98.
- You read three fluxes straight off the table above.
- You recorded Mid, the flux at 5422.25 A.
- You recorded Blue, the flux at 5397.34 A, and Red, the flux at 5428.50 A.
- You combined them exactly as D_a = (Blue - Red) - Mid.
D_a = -11.1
